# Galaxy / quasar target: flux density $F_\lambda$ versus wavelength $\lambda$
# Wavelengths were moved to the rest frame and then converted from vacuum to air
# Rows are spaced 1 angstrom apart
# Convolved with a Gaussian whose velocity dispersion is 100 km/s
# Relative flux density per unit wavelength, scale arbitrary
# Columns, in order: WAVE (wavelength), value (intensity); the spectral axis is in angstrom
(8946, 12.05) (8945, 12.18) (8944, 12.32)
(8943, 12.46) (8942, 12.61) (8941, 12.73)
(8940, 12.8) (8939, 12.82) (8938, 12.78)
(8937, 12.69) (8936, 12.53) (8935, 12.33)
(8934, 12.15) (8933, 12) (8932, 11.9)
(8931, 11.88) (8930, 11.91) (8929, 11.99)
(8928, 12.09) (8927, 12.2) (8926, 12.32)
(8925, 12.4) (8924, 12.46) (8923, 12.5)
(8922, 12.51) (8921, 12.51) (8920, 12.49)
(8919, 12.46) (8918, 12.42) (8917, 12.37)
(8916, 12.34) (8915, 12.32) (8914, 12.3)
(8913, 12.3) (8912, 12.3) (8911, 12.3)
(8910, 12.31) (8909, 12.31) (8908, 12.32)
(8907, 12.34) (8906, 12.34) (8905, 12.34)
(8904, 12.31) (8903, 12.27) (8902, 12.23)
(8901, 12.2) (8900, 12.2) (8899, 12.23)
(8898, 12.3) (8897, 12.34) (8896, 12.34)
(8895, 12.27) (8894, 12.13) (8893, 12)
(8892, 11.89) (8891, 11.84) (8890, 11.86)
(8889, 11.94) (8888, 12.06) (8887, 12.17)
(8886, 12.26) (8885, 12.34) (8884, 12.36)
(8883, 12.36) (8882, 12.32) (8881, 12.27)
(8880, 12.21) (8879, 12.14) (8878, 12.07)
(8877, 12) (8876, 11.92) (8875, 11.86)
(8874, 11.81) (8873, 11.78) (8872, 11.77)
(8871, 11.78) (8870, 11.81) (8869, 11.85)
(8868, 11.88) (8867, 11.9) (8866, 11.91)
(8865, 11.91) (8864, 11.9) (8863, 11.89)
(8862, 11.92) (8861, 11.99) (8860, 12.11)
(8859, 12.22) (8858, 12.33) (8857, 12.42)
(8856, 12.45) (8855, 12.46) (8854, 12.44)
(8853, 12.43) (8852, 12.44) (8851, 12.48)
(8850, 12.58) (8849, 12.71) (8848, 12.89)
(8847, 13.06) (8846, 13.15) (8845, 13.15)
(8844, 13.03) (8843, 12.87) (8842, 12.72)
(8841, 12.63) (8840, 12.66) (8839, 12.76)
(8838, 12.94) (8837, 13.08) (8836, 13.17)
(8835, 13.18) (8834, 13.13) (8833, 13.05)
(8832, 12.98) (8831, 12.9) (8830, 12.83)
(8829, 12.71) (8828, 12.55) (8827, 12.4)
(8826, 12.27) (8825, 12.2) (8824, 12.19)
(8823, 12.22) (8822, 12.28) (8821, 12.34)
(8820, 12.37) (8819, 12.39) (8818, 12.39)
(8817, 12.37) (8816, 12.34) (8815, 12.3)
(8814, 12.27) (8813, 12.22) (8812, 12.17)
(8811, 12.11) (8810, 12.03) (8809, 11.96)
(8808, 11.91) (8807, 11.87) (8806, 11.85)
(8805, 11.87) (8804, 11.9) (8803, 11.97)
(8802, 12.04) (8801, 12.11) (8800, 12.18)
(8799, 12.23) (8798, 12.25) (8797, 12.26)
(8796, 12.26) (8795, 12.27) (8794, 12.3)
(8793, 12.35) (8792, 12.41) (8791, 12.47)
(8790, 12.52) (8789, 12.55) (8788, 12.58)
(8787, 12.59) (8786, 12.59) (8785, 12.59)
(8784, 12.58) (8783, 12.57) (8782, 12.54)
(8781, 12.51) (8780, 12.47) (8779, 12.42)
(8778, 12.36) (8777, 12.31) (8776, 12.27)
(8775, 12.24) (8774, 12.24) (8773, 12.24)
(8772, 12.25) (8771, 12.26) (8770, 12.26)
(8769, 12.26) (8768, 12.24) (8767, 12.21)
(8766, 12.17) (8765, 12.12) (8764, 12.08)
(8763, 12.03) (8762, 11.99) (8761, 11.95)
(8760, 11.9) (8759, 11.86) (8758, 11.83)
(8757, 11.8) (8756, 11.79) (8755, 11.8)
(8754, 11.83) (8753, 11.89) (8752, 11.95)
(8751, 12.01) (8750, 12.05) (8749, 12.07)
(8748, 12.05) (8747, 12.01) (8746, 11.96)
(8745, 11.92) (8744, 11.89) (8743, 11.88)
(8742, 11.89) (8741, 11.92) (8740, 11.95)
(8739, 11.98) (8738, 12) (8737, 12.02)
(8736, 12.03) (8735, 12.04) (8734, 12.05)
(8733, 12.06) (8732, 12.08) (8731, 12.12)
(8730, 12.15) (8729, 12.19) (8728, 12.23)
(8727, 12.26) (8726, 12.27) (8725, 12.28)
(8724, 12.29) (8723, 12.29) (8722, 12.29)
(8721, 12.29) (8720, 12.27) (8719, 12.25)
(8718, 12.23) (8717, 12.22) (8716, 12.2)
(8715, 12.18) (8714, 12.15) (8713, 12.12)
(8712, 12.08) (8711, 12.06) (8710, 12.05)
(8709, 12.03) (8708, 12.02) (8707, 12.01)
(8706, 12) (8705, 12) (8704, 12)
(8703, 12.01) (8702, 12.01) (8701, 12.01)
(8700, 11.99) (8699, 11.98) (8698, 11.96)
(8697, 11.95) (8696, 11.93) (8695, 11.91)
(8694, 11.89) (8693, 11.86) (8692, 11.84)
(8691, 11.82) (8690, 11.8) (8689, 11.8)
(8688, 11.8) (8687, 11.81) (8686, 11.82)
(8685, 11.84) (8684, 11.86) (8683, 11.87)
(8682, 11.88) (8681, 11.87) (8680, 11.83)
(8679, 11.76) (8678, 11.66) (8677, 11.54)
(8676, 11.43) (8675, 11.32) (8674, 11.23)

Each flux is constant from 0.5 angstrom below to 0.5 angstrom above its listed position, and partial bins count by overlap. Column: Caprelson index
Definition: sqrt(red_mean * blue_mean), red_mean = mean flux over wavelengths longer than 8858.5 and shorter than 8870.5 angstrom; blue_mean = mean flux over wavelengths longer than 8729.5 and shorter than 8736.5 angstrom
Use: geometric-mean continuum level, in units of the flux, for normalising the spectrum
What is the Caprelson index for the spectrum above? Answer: 12.0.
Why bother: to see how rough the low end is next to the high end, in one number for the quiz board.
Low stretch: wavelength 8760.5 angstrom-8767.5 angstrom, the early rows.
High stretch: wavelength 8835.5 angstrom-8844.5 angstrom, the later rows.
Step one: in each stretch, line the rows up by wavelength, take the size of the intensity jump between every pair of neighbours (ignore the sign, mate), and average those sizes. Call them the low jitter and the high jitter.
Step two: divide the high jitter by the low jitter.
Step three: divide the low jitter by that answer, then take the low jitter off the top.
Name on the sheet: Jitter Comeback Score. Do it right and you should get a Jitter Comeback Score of -0.027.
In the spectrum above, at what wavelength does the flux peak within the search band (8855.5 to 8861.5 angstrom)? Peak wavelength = 8856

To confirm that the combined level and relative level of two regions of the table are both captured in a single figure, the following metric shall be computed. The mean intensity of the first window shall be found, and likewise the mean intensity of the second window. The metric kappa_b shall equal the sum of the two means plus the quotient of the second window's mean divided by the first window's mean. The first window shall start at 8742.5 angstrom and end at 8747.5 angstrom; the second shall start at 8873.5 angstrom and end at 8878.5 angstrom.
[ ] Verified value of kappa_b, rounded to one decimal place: 24.9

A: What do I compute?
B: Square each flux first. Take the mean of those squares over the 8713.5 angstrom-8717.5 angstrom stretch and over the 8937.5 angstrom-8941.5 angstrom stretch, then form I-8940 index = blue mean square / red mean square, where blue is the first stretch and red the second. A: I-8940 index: 0.91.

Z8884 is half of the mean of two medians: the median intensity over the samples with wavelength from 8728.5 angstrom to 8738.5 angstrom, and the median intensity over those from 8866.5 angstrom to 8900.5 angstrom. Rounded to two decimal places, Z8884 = 6.03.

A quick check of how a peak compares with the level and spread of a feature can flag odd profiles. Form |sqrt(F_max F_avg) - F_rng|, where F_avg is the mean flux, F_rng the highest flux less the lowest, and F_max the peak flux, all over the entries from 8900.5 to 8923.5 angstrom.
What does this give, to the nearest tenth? 12.1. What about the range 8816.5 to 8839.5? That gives 11.9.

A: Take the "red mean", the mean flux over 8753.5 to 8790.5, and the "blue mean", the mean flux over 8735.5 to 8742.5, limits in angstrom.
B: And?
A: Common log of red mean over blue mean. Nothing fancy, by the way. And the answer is 0.010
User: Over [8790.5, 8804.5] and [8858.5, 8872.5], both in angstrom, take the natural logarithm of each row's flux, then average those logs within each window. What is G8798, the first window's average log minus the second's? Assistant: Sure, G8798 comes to 0.025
